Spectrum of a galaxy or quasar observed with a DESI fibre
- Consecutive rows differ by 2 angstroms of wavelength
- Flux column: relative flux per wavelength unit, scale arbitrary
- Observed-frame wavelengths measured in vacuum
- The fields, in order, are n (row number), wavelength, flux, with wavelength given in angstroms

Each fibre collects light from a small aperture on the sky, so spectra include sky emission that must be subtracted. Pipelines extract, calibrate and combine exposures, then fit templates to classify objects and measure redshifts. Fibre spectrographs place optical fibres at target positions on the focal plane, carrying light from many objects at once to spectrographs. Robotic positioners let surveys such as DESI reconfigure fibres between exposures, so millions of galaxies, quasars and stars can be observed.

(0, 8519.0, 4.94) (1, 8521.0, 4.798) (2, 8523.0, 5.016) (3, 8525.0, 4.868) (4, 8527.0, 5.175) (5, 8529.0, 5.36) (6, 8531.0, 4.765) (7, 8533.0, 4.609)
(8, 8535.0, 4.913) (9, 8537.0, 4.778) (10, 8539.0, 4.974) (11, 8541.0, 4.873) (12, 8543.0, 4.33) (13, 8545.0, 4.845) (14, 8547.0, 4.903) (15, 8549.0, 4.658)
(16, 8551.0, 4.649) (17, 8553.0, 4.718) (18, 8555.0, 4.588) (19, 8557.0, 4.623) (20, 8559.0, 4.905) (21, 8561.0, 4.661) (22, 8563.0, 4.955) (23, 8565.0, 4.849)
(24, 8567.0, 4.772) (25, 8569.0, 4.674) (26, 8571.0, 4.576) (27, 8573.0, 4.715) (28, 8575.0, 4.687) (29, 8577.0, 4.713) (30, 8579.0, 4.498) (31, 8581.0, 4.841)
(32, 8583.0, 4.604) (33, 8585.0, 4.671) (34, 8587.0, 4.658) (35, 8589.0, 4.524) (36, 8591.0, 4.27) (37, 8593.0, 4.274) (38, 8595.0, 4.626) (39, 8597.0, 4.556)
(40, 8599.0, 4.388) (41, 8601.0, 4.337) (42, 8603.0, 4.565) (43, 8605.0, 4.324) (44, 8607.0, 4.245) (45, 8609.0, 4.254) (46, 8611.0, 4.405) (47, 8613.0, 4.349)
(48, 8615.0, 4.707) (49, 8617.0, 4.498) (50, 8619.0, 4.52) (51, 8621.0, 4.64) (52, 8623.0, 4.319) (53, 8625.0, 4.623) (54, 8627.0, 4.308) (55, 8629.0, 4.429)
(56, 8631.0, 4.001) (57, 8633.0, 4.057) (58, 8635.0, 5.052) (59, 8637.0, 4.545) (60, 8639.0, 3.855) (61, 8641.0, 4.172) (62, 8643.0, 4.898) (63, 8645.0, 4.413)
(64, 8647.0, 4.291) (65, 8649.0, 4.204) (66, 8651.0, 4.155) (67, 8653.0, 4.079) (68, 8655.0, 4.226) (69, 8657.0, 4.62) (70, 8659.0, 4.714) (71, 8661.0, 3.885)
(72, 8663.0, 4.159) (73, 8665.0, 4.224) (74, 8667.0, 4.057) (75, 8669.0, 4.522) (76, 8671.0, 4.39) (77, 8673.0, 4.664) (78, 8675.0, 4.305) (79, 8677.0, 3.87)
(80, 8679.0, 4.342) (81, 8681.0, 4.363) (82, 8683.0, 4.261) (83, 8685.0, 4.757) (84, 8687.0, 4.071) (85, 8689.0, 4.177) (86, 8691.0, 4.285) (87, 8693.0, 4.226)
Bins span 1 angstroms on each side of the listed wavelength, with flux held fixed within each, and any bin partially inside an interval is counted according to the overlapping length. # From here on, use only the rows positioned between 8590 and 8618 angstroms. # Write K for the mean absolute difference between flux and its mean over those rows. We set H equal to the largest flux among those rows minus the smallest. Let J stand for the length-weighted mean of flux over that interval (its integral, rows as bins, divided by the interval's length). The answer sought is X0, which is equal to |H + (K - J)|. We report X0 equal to 3.8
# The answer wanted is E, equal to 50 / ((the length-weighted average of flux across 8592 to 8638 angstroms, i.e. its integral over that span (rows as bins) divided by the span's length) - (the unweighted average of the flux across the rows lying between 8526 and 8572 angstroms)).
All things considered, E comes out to -141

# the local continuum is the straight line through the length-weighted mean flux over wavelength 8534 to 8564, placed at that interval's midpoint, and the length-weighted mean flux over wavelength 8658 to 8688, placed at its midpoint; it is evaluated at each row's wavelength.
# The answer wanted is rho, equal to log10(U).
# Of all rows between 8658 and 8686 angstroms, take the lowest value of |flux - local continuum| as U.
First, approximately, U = 0.0067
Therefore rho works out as -2.17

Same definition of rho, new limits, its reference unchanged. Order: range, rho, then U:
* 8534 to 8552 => -1.62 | 0.0240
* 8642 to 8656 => -2.28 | 0.0052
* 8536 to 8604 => -2.41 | 0.0039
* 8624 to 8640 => -1.43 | 0.0372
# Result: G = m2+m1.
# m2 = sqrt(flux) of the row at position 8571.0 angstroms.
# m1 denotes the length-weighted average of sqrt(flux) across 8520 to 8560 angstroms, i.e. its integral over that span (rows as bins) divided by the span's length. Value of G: 4.33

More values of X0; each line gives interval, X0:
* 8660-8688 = 3.2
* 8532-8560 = 4.0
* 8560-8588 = 4.2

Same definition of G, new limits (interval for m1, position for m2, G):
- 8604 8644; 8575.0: 4.26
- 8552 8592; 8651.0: 4.20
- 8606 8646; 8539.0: 4.33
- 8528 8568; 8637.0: 4.32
